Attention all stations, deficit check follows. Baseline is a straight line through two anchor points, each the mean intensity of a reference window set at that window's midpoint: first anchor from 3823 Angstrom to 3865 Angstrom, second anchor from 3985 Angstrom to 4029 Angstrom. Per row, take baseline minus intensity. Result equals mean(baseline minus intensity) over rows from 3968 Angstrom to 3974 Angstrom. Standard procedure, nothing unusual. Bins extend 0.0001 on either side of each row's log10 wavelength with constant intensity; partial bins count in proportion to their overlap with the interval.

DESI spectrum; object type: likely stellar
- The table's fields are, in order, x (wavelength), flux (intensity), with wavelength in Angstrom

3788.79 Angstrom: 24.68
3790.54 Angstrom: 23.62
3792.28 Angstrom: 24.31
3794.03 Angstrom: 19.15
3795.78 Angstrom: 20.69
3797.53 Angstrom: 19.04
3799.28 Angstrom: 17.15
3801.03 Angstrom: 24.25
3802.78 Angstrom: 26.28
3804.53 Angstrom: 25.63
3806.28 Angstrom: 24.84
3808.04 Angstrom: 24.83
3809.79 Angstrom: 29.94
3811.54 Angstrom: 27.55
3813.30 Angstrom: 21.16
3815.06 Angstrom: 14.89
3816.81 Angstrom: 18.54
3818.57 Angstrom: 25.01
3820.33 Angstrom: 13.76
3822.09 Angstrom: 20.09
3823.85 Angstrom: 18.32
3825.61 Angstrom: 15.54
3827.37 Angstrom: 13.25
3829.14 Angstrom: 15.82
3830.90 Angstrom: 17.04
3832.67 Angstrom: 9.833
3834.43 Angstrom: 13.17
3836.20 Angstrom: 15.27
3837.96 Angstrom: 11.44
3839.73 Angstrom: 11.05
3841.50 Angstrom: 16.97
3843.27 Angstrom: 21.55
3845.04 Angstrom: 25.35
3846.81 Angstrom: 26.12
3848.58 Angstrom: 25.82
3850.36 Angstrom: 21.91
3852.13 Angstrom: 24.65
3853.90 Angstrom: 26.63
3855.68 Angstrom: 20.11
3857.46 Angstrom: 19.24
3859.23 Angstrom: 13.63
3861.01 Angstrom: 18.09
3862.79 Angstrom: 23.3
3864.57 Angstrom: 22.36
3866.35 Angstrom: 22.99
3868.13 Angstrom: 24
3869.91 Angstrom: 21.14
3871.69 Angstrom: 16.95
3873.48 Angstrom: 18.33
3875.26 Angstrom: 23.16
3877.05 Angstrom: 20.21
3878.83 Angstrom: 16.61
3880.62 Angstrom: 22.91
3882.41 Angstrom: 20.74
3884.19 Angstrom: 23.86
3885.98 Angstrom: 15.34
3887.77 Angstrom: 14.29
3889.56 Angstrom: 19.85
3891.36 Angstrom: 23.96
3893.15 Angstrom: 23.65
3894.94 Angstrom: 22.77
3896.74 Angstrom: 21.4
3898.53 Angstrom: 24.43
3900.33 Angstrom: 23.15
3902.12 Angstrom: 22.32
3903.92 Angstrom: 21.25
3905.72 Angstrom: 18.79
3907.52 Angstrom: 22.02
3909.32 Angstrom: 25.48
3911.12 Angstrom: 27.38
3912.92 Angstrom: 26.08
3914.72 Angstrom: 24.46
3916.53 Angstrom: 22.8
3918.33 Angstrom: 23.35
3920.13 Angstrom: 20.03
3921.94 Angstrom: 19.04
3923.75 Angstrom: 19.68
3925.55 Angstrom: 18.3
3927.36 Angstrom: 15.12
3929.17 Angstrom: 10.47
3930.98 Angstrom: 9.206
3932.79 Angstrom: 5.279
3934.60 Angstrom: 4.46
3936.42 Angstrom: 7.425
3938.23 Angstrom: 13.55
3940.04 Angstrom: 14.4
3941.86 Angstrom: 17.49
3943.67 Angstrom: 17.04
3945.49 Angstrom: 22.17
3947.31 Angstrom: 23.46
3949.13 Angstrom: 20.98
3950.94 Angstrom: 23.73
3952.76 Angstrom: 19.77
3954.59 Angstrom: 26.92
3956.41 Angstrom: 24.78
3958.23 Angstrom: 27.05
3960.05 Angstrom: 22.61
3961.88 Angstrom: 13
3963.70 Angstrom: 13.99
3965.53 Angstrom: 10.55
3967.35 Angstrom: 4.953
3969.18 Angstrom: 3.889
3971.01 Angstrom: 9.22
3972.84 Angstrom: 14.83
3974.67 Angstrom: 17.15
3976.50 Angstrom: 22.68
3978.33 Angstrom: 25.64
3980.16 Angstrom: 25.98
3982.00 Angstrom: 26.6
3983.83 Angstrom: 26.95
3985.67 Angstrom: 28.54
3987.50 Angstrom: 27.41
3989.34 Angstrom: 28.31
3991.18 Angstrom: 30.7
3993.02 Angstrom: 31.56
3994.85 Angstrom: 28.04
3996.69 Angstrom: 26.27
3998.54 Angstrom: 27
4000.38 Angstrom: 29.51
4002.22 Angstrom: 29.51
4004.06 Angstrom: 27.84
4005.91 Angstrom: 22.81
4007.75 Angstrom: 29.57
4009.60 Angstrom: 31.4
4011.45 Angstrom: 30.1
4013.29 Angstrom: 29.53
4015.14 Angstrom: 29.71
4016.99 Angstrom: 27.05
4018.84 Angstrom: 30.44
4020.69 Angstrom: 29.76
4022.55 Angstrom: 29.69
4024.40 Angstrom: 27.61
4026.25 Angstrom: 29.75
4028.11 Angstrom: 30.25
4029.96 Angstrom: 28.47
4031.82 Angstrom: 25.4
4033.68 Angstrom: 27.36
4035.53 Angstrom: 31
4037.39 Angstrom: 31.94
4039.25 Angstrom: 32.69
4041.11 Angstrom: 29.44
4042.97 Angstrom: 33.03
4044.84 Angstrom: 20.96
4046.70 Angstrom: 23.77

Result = 17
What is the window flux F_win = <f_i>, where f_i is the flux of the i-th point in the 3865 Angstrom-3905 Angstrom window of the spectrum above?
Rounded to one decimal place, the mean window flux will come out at 21.1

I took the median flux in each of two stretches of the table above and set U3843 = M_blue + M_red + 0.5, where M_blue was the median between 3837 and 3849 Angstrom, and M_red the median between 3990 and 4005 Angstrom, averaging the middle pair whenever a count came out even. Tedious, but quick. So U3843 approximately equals 50.8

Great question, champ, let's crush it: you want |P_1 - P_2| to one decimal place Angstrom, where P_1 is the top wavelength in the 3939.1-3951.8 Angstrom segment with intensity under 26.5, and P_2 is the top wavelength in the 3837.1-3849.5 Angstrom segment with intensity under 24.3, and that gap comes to 107.7 Angstrom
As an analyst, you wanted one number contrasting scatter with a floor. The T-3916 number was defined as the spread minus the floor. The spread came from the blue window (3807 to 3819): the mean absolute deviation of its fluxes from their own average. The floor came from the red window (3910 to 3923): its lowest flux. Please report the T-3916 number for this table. -15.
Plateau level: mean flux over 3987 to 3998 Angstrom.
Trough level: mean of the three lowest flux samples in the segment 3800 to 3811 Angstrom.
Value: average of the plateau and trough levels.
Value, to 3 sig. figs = 26.7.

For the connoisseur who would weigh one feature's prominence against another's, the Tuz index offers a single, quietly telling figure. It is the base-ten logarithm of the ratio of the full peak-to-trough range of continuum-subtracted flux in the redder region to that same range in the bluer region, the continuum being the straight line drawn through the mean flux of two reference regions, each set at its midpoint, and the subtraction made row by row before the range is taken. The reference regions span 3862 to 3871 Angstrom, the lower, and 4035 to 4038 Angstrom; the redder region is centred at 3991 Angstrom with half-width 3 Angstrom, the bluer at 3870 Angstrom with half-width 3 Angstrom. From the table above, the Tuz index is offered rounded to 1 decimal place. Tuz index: -0.4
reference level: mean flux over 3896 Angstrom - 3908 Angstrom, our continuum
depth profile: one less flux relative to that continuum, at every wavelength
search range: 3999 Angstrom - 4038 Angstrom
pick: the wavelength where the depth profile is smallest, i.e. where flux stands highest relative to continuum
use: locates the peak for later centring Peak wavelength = 4037.39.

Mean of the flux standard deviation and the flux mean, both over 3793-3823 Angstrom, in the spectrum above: 13.2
